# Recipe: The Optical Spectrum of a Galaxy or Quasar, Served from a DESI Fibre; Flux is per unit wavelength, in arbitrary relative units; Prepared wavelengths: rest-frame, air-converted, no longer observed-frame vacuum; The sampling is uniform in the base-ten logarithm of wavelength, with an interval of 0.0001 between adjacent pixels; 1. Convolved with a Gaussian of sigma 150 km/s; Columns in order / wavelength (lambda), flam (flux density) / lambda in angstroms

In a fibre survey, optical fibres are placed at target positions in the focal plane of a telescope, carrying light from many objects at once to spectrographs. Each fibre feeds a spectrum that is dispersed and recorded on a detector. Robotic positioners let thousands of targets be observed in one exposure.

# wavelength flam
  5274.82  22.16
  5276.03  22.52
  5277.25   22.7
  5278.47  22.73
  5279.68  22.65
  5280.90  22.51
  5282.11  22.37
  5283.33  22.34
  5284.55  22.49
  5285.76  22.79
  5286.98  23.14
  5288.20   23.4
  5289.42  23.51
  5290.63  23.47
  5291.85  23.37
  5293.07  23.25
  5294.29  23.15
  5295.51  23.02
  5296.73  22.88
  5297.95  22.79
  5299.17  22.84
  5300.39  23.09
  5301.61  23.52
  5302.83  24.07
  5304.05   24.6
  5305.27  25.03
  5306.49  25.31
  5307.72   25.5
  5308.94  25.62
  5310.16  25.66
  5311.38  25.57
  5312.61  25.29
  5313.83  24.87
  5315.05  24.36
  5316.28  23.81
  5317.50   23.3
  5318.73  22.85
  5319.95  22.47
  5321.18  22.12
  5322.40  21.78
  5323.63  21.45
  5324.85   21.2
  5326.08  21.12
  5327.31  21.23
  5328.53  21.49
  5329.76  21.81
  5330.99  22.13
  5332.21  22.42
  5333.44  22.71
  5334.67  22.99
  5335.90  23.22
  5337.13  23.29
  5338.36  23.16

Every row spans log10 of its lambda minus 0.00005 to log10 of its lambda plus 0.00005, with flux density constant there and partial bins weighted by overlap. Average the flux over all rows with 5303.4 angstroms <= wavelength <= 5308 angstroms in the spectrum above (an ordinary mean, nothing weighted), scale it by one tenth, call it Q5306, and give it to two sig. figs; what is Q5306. 2.5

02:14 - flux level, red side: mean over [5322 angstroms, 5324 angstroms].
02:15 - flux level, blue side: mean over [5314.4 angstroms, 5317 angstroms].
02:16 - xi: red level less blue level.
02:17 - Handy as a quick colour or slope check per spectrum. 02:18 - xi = -2.5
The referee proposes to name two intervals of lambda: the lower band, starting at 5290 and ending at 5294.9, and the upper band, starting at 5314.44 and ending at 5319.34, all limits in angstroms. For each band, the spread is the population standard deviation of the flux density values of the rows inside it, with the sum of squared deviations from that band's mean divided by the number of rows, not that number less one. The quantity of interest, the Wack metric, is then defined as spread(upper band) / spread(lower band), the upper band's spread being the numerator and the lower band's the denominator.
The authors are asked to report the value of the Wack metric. 4.67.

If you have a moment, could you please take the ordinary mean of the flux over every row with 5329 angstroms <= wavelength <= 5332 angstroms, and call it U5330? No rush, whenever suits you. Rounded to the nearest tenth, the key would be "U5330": 22.0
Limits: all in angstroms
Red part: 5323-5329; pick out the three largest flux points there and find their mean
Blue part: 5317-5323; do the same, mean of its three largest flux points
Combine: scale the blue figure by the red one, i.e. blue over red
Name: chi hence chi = 1.07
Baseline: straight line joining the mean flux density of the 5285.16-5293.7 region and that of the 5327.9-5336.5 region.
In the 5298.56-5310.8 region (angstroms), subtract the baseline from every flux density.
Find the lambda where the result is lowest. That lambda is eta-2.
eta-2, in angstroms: 5299.17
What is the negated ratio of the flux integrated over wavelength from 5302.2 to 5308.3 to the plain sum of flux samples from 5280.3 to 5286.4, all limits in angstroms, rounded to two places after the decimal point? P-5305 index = -1.35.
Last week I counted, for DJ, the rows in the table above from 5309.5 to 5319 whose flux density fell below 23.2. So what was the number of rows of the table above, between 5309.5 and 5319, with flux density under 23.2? 1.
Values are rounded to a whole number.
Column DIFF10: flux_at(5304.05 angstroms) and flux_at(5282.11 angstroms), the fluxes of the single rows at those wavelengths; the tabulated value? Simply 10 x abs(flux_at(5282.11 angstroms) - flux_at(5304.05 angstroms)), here 22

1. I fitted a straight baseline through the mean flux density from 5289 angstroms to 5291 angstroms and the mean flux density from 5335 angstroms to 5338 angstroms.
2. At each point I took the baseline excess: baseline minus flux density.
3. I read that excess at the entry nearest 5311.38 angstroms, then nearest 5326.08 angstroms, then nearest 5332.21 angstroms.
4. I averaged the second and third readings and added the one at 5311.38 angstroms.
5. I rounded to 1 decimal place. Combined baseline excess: -0.7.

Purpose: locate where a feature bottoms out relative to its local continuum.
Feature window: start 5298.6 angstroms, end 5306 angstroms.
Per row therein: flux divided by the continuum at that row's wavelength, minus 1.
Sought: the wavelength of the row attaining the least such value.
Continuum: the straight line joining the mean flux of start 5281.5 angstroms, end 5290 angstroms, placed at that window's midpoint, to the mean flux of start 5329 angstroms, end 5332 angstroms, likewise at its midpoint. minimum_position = 5299.17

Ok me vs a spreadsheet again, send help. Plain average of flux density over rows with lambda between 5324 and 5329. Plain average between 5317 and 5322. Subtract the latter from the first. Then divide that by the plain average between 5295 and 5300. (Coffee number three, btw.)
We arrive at -0.06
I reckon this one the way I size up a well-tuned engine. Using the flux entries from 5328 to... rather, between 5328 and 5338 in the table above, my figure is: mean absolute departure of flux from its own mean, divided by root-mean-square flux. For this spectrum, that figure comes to 0.024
